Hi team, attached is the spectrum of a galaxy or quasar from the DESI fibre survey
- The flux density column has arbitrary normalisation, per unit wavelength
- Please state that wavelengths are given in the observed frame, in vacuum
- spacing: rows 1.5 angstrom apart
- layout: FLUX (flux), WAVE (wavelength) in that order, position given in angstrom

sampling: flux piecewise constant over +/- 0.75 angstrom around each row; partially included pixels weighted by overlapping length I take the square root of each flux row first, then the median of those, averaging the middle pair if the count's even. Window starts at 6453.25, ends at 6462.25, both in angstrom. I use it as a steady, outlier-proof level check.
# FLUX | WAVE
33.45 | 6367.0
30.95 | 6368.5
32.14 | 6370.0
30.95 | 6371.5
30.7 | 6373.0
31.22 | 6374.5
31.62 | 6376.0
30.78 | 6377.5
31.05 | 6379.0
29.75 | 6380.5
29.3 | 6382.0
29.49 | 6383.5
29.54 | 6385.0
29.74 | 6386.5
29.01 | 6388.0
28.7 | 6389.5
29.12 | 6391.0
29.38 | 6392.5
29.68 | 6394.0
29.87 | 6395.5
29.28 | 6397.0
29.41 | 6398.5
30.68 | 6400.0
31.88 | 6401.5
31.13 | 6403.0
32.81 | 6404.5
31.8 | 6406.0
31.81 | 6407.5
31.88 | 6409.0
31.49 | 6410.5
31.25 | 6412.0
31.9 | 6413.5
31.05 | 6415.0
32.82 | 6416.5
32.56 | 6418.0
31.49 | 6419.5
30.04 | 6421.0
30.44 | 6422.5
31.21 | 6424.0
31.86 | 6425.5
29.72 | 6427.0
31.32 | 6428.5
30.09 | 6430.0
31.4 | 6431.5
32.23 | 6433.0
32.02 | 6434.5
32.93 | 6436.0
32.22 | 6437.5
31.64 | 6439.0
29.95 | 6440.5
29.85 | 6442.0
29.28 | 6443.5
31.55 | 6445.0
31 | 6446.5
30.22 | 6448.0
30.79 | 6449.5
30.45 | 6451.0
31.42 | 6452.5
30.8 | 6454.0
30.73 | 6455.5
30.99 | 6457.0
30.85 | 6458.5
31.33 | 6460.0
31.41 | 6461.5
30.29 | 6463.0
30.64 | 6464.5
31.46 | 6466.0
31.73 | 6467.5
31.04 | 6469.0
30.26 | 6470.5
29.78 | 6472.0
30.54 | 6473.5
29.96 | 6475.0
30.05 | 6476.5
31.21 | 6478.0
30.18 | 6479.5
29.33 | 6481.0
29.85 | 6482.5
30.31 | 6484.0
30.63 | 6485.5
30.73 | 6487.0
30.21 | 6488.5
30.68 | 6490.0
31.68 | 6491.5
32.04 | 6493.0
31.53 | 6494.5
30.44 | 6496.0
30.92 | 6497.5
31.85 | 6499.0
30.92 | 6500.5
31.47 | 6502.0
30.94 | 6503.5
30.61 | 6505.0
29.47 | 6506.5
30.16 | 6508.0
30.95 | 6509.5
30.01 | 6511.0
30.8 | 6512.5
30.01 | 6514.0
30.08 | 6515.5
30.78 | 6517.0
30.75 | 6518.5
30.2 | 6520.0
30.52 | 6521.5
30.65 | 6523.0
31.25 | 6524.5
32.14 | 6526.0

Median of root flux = 5.56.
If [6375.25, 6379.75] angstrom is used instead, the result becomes 5.57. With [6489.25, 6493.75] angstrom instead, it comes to 5.63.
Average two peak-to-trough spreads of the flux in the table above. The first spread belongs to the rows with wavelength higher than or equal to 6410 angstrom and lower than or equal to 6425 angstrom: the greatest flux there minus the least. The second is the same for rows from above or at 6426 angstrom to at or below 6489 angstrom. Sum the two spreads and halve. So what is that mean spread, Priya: 3.2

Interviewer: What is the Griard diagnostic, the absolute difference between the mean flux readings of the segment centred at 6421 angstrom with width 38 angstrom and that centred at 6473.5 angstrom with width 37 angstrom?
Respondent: 0.9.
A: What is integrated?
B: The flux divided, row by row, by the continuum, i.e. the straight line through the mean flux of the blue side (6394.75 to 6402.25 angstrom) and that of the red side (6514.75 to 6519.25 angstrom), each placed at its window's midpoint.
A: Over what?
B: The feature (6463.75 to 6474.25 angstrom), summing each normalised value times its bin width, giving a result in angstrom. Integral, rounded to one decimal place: 10.6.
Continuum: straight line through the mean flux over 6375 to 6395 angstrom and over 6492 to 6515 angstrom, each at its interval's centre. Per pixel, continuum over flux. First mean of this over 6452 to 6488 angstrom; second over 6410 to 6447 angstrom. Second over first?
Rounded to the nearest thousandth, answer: 0.970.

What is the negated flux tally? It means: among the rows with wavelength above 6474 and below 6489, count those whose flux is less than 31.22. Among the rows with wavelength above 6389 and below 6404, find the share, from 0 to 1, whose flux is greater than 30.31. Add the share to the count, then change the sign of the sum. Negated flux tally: -10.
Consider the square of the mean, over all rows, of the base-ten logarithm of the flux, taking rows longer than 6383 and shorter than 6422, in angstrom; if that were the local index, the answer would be 2.21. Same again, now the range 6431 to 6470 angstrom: 2.23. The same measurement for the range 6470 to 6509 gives 2.21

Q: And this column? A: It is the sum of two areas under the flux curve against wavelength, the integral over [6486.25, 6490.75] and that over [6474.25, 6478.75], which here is 274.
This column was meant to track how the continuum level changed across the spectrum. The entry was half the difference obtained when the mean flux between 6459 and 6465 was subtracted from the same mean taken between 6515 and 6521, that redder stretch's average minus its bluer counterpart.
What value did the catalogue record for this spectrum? -0.2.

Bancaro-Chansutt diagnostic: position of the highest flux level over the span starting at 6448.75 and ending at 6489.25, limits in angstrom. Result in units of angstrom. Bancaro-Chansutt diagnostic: 6467.5 angstrom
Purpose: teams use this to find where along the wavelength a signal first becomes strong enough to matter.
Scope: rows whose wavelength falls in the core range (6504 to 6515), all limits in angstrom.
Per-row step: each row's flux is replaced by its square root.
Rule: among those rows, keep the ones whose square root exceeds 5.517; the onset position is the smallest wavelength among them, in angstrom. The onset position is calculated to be 6505.0 angstrom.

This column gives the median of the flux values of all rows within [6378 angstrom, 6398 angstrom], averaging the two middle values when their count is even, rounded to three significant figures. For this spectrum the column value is 29.5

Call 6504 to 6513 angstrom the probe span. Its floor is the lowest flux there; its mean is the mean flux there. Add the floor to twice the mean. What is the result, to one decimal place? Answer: 90.1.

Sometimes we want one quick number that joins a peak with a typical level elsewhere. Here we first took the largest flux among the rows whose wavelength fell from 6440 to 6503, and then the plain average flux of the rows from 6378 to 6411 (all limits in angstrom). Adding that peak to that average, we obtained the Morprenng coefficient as 62.3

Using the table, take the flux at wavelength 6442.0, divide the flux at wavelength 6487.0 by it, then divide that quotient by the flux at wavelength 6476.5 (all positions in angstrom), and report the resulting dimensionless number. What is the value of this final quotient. 0.0343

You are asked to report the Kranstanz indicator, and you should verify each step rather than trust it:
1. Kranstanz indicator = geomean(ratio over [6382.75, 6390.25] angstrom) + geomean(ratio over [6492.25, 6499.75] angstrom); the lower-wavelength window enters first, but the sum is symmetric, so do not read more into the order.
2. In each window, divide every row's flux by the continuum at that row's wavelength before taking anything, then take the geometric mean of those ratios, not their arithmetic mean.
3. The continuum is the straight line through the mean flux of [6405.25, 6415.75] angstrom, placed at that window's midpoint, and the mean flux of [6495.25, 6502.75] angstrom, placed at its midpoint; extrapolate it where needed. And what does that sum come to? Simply 1.93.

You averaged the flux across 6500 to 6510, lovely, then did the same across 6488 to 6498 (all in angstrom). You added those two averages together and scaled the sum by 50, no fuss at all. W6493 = 3086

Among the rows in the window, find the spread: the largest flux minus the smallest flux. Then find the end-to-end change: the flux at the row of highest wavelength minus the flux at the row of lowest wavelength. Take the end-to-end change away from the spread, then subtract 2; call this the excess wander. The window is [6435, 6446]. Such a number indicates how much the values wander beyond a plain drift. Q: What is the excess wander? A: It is 3.0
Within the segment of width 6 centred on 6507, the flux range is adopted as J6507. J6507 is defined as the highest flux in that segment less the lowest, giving 1.5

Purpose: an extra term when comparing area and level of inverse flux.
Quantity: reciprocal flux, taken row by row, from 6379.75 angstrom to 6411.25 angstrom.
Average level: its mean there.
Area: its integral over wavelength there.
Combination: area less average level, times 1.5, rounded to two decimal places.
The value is 1.51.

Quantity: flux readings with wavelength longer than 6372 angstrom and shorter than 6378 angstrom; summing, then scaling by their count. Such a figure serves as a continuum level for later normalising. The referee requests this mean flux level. 31.1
